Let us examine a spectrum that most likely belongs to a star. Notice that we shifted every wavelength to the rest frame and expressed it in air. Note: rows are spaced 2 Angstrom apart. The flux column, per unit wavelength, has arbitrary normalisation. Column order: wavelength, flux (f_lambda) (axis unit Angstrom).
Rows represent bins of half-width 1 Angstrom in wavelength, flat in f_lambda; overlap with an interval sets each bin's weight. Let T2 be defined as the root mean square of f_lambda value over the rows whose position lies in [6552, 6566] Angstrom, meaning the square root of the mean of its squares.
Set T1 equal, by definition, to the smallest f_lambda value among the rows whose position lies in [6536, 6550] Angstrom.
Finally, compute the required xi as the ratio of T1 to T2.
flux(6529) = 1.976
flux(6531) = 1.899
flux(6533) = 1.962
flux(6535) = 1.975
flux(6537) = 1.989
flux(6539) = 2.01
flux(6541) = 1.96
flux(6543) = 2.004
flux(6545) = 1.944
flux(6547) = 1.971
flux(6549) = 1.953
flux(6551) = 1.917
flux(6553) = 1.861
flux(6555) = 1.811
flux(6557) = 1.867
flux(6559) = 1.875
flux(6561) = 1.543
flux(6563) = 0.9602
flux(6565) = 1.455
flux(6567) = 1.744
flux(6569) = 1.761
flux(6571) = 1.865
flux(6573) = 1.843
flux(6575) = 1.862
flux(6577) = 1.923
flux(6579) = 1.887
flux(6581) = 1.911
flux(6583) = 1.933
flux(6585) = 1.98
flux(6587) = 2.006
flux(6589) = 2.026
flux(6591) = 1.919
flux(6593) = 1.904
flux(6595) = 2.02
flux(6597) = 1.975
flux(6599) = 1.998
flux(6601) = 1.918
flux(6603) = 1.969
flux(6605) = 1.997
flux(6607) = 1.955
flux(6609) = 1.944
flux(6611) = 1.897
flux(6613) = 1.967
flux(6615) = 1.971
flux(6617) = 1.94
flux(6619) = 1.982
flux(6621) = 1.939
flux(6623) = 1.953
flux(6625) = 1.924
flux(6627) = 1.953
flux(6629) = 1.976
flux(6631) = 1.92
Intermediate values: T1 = 1.944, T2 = 1.655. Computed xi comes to 1.17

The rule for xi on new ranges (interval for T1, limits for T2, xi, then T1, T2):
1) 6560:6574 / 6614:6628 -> 0.49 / 0.9602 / 1.952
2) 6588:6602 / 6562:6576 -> 1.14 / 1.904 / 1.670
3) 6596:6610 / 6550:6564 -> 1.11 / 1.918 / 1.721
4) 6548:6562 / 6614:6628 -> 0.79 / 1.543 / 1.952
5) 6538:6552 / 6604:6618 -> 0.98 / 1.917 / 1.953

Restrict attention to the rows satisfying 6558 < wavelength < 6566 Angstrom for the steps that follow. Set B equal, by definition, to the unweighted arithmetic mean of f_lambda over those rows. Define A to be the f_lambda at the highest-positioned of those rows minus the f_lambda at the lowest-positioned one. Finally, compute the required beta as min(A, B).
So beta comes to -0.42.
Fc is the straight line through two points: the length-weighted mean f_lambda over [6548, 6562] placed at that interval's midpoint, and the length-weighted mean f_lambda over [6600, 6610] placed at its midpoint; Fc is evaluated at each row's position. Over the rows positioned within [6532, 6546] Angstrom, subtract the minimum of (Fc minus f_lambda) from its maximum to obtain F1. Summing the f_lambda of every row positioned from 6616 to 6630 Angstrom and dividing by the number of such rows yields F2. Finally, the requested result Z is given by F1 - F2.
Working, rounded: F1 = 0.08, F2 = 1.952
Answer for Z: -1.872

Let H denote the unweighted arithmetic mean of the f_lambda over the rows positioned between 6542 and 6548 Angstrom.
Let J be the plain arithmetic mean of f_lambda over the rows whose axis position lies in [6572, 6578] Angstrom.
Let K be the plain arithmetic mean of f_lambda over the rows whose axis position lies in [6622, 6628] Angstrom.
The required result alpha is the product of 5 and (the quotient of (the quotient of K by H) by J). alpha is 2.63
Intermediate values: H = 1.97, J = 1.88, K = 1.94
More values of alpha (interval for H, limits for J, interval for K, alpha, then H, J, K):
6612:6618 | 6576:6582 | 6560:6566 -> 1.77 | 1.96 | 1.91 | 1.32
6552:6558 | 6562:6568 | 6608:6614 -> 3.78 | 1.85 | 1.39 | 1.94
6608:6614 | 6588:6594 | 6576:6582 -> 2.53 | 1.94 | 1.95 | 1.91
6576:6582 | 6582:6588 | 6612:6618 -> 2.60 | 1.91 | 1.97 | 1.96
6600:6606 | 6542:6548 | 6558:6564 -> 1.89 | 1.96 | 1.97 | 1.46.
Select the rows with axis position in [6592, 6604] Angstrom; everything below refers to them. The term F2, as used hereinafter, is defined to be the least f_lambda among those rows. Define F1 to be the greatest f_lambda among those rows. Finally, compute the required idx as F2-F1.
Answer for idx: -0.12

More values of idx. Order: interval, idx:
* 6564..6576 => -0.41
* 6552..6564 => -0.91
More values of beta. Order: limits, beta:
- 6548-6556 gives -0.14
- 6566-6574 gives 0.10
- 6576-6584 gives 0.01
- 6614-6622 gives -0.03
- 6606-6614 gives 0.01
